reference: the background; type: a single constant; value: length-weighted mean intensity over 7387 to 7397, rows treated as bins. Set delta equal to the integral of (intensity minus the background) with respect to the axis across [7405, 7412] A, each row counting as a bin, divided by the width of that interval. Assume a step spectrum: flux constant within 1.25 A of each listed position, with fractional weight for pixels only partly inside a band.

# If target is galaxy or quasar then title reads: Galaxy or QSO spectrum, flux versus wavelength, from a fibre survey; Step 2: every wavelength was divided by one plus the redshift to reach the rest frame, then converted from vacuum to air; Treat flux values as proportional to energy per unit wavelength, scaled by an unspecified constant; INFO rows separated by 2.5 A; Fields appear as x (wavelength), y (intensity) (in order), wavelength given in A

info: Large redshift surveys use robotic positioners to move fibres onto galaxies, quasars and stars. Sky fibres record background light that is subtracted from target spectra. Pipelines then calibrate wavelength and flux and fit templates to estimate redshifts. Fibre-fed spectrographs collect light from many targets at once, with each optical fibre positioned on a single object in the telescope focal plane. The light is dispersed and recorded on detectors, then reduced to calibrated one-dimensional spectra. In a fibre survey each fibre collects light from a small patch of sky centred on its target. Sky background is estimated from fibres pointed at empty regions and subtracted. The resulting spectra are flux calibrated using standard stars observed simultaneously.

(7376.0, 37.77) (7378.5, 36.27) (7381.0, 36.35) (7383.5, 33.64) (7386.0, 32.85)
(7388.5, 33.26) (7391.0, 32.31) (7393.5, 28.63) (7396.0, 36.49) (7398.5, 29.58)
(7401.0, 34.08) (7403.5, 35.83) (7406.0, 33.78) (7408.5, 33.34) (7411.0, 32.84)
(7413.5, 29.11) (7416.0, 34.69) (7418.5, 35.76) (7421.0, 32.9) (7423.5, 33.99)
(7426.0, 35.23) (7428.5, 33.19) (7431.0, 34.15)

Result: 0.7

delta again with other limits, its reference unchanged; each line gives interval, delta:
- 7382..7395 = -0.3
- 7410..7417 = -0.5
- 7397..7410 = 0.8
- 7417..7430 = 1.6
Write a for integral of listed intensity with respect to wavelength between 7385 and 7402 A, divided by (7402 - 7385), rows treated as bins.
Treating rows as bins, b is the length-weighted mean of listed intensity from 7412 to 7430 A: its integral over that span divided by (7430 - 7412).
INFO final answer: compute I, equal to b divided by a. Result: 1.03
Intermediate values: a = 32.43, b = 33.6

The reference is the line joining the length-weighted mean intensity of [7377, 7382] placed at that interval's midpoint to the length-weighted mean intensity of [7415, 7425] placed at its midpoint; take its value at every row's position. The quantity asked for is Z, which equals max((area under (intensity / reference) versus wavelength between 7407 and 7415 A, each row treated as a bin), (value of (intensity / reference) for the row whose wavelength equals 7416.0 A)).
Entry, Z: 7.34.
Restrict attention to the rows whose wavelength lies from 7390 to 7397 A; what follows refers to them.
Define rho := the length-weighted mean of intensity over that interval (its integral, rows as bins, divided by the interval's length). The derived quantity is 32.3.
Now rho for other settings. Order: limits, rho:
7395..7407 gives 33.9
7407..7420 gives 33.2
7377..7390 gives 34.5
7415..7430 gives 34.3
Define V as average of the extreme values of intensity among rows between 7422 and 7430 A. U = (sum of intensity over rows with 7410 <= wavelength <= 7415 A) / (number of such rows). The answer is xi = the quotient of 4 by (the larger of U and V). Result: 0.117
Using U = 31.0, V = 34.2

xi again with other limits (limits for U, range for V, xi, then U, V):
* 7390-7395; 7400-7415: 0.123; 30.5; 32.5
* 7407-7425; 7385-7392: 0.120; 33.2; 32.8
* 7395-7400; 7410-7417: 0.121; 33.0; 31.9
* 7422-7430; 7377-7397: 0.117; 34.1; 32.6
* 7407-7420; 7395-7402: 0.121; 33.1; 33.0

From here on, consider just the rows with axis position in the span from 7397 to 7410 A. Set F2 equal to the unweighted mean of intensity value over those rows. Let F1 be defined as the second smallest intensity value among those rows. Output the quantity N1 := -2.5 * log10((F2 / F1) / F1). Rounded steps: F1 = 33.34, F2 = 33.3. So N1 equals 3.81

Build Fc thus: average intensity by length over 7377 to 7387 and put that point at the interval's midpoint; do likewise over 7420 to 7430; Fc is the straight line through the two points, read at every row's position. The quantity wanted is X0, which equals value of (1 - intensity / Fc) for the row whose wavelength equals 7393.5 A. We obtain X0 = 0.17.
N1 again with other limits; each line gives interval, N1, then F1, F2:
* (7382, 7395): 3.78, 32.31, 32.1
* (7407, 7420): 3.78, 32.84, 33.1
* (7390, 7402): 3.58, 29.58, 32.2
